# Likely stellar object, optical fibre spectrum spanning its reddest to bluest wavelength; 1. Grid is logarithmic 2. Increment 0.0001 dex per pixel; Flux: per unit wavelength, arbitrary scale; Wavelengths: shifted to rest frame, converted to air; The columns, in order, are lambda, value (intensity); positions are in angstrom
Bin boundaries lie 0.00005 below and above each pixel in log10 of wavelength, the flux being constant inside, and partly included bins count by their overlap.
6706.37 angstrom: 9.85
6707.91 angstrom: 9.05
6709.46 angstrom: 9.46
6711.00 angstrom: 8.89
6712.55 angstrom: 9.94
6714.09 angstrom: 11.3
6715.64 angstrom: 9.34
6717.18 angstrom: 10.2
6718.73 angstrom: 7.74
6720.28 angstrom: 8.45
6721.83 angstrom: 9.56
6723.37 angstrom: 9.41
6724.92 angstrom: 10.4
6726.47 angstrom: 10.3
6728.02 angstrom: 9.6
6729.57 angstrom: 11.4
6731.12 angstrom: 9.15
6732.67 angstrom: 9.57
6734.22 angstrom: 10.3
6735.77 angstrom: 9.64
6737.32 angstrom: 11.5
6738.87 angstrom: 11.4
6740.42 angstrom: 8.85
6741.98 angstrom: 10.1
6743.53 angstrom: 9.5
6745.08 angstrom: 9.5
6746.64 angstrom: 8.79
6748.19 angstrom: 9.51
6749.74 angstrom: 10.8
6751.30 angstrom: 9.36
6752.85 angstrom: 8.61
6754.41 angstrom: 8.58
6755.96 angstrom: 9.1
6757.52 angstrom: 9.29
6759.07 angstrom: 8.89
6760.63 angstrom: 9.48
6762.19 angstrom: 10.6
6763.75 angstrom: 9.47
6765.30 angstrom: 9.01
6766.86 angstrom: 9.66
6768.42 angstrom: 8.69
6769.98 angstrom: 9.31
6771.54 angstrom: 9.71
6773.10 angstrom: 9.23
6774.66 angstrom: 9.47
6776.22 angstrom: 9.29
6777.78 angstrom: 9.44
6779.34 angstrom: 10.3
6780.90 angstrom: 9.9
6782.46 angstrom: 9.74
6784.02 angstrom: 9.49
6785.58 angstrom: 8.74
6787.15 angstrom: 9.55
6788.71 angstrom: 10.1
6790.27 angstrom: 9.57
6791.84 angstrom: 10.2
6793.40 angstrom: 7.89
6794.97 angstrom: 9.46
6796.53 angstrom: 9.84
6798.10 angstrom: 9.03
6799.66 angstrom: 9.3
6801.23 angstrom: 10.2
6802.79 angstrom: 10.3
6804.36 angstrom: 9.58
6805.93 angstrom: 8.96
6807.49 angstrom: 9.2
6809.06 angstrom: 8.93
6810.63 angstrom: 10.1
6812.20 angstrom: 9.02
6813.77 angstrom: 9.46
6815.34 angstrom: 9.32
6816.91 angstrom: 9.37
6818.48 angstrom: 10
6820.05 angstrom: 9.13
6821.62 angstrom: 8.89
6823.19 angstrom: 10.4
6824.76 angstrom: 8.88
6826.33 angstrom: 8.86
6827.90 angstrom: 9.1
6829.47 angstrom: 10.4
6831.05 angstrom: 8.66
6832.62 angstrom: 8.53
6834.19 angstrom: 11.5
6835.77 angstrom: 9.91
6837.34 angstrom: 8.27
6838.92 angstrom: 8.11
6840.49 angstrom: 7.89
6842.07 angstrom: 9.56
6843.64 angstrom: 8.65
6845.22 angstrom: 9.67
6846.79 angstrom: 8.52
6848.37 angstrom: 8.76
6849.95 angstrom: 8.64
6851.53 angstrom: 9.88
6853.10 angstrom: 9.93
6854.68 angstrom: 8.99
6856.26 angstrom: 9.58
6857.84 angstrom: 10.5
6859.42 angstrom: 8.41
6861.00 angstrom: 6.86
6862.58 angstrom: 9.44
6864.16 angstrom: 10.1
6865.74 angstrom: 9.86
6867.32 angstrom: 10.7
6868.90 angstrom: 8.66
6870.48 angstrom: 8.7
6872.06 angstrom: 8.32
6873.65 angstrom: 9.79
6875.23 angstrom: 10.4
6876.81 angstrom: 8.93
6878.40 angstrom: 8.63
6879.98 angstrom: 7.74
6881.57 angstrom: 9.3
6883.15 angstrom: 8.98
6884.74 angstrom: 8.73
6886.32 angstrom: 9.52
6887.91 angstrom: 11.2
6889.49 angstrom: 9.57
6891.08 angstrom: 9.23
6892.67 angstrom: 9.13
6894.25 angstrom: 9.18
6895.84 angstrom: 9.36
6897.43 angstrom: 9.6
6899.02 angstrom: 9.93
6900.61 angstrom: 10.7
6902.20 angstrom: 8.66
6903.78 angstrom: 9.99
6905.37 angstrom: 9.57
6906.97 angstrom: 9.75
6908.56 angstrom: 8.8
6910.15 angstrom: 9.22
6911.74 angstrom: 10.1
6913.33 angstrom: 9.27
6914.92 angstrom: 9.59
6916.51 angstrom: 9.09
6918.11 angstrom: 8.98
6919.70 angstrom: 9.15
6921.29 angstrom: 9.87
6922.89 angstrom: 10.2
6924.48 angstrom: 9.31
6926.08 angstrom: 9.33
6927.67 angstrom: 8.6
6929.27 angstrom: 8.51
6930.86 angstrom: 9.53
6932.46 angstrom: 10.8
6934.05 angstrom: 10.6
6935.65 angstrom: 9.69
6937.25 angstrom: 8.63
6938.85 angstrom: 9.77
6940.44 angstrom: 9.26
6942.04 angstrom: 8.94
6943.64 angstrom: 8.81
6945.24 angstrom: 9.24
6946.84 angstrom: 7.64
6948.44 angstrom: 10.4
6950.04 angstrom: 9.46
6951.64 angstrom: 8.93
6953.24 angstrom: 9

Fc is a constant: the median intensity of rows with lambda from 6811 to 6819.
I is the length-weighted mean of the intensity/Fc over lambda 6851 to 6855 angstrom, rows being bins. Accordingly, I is 1.03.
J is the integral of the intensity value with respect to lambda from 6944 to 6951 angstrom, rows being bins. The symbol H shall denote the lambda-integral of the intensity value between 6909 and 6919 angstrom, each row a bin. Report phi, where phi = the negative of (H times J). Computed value -5995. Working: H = 94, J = 64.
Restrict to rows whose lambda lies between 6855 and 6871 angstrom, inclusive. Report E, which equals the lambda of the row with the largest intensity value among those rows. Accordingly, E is 6867.32 angstrom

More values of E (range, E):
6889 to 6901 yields 6900.61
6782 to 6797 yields 6791.84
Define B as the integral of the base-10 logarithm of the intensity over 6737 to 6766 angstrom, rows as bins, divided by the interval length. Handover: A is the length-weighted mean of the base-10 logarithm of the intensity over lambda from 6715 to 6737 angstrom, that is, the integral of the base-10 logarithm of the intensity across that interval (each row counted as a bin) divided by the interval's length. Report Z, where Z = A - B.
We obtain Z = 0.0052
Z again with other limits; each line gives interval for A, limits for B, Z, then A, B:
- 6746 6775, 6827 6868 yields 0.0066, 0.970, 0.963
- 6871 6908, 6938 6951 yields 0.0095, 0.971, 0.962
